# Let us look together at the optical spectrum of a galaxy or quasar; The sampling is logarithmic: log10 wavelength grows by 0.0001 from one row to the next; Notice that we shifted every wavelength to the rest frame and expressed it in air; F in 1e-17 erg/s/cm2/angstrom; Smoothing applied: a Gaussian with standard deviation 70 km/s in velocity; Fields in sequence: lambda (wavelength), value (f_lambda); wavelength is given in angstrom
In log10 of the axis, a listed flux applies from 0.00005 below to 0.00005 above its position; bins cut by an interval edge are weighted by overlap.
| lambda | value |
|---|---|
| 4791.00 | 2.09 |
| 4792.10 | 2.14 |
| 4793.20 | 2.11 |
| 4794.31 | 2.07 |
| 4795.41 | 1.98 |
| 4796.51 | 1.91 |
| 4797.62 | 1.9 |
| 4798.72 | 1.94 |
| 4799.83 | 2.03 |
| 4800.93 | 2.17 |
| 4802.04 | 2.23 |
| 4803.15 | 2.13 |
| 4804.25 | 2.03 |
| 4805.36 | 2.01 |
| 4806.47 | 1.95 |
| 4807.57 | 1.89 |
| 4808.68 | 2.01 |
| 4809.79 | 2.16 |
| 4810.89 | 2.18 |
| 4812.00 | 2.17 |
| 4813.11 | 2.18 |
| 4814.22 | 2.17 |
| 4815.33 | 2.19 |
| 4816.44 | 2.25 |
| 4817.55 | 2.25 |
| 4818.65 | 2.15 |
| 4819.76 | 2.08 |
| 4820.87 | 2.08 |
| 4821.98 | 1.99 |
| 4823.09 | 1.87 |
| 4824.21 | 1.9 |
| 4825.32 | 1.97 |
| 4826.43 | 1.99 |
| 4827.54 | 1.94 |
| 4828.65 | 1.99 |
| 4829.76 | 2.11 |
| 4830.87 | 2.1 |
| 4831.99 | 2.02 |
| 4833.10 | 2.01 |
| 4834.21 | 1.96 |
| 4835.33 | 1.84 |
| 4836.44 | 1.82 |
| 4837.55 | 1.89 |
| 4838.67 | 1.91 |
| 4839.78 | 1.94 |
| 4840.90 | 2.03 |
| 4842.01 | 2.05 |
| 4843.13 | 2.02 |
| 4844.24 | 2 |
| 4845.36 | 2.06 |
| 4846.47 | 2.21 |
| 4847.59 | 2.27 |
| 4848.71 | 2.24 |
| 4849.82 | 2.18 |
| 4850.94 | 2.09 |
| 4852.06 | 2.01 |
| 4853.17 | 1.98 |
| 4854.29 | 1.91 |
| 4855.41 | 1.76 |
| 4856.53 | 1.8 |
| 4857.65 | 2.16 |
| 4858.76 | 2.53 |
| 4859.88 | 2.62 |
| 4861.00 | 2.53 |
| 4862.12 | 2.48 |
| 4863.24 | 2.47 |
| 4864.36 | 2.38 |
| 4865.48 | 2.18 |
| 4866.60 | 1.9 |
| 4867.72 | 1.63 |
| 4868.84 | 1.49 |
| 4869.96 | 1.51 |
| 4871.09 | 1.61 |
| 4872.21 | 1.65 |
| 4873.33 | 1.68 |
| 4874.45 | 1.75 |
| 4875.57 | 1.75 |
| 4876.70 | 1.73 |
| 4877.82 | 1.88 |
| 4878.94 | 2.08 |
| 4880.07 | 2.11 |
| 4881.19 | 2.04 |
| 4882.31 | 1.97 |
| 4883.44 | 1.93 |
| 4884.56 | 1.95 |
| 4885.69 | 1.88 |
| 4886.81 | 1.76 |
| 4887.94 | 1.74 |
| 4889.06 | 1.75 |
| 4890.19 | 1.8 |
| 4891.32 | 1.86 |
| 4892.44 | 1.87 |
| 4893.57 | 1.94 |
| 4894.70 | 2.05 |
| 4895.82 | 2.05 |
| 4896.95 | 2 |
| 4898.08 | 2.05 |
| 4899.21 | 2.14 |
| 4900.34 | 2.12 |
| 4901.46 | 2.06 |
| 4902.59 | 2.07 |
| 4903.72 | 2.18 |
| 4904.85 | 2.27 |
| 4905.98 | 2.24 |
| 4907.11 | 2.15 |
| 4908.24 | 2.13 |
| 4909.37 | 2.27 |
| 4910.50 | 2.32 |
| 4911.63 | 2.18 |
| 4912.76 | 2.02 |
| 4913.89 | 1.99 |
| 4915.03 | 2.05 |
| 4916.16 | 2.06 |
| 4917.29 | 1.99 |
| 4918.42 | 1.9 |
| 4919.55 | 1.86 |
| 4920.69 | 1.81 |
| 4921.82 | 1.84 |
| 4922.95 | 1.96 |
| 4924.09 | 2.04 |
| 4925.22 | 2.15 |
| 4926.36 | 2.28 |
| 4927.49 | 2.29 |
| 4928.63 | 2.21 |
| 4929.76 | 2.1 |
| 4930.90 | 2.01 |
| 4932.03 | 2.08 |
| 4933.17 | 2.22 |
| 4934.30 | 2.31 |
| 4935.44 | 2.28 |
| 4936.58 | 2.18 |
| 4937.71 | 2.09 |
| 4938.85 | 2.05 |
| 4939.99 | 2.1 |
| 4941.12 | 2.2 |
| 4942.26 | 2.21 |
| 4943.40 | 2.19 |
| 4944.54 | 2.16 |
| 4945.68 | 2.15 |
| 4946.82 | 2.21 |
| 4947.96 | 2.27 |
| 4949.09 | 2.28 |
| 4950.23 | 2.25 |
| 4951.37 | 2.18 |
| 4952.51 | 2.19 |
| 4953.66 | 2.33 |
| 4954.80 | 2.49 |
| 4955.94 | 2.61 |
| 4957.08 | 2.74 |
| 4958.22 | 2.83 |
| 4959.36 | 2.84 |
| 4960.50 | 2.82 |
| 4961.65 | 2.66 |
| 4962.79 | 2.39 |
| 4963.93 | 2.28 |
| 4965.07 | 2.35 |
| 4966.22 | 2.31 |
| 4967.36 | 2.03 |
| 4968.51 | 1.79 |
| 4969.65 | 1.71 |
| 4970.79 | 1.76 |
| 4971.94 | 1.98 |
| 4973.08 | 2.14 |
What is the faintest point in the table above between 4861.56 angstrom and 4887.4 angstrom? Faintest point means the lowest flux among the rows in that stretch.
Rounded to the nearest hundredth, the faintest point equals 1.49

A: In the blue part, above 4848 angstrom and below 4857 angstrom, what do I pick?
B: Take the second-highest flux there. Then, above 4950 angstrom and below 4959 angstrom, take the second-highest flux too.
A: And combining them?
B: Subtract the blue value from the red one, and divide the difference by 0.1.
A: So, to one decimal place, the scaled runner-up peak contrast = 5.6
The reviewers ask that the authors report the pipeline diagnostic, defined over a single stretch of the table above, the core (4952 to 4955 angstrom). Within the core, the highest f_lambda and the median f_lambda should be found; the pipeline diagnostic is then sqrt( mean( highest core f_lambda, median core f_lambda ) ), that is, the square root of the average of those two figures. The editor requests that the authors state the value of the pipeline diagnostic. 1.55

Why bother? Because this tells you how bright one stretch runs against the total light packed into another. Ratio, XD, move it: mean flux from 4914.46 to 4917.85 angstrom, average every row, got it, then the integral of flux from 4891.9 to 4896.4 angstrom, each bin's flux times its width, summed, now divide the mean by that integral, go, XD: 0.23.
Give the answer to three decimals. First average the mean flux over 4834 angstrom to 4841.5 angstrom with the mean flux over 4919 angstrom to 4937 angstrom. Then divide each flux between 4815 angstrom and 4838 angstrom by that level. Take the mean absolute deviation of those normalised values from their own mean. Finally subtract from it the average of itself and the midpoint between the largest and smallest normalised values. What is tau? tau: -0.482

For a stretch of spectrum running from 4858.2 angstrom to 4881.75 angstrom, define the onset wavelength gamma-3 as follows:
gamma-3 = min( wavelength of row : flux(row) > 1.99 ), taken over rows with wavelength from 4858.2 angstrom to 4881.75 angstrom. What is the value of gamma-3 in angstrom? 4858.76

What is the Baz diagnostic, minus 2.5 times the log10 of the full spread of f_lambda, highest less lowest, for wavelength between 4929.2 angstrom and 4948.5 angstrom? 1.3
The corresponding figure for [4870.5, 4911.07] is 0.4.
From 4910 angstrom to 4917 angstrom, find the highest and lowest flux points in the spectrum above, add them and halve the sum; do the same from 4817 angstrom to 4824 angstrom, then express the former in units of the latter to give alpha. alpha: 1.05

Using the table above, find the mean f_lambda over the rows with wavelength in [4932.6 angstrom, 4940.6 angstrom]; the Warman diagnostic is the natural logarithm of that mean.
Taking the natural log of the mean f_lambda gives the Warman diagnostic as 0.78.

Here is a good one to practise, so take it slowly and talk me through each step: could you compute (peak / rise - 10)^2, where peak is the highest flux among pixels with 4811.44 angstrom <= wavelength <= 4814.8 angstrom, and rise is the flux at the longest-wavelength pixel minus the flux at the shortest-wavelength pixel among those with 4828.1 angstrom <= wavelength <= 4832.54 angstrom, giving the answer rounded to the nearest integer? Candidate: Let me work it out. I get 3927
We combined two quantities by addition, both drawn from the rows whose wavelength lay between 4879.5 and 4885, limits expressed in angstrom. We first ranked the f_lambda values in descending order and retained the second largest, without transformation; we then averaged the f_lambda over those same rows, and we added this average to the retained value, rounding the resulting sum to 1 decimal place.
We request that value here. 4.0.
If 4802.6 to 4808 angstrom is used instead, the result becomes 4.0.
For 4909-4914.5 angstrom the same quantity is 4.4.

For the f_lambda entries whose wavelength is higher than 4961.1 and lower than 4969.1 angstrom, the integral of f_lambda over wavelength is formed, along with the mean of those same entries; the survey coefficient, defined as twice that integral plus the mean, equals 38.4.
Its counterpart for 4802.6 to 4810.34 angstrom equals 33.4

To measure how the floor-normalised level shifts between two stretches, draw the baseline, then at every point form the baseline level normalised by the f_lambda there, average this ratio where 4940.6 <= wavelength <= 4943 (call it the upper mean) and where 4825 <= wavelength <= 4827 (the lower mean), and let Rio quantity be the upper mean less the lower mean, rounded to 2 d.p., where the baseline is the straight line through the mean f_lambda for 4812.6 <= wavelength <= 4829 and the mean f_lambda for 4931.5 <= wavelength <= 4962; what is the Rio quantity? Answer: 0.00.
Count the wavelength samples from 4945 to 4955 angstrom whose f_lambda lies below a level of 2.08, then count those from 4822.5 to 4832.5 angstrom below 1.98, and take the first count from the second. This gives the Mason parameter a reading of 4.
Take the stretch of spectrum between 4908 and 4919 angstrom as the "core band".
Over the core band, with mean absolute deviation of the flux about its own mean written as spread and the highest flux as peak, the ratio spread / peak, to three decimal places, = 0.046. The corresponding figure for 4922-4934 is 0.042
